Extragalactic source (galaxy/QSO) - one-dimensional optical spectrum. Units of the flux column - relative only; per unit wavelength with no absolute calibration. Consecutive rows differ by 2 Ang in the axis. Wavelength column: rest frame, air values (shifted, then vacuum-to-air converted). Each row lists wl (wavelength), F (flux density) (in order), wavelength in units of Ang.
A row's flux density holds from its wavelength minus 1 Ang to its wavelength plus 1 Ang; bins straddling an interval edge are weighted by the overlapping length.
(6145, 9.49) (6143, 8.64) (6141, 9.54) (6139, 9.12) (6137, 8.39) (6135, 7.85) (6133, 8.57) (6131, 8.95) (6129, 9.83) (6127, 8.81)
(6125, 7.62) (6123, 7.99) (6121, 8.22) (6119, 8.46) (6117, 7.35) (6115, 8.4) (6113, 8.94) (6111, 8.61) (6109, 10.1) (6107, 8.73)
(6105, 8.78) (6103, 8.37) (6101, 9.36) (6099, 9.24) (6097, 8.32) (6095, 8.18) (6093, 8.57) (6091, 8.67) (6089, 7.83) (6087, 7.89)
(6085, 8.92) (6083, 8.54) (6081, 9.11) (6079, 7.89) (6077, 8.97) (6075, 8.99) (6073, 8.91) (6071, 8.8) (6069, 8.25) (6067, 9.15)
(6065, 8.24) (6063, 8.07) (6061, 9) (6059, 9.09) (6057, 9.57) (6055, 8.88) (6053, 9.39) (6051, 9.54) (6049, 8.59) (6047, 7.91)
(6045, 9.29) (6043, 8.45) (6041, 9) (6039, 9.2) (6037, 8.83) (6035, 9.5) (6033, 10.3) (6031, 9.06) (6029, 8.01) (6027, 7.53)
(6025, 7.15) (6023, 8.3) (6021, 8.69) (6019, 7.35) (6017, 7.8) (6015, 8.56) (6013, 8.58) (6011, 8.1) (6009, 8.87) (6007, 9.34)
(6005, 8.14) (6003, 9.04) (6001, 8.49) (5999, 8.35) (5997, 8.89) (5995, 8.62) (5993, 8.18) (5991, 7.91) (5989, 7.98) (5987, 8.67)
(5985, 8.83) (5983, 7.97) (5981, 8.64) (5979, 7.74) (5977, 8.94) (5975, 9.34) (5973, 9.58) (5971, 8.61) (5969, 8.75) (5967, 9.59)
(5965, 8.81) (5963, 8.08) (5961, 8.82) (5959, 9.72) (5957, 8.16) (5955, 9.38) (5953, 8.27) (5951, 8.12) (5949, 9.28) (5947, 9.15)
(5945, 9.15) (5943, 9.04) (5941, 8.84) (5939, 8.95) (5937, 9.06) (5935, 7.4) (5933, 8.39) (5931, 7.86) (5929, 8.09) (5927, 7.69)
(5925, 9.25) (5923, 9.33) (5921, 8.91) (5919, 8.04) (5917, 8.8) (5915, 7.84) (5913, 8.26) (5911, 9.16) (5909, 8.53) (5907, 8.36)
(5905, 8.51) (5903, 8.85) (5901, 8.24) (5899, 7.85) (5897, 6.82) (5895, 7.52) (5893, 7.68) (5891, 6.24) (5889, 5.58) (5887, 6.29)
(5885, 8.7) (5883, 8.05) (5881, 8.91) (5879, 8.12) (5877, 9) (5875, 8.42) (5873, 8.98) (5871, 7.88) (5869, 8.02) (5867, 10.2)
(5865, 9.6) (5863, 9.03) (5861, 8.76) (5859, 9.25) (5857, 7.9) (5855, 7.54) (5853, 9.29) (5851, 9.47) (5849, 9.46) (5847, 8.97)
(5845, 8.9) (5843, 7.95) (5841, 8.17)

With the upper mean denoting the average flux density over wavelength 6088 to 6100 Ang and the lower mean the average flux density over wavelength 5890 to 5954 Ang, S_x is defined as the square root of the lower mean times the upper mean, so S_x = 8.41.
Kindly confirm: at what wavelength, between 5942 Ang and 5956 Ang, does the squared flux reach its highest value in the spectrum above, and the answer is 5955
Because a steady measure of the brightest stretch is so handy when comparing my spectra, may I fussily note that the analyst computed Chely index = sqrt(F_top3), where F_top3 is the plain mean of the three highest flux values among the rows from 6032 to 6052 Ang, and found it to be 3.13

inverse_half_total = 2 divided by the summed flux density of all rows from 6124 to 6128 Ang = 0.12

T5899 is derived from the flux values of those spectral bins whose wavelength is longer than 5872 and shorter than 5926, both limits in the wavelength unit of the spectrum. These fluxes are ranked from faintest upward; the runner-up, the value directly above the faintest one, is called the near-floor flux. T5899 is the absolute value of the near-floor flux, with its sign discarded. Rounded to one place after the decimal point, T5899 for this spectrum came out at 6.2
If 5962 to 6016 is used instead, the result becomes 7.9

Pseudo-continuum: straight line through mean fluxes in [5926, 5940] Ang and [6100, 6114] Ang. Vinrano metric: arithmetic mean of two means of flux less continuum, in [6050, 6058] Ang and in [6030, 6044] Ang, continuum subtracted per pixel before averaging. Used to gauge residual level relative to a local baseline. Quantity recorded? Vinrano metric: 0.56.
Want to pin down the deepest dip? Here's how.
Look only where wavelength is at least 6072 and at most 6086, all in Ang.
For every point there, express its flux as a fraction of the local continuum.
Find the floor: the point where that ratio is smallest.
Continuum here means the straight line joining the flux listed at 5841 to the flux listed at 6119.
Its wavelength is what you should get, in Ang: 6079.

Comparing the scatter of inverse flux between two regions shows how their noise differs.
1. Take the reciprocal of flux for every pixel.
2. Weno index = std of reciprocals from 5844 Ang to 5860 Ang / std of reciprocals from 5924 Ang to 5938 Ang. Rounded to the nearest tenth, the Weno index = 1.0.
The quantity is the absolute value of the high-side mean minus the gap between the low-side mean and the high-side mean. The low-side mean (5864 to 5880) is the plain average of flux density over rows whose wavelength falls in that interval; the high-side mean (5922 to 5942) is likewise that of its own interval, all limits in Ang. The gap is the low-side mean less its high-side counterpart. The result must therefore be 8.2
